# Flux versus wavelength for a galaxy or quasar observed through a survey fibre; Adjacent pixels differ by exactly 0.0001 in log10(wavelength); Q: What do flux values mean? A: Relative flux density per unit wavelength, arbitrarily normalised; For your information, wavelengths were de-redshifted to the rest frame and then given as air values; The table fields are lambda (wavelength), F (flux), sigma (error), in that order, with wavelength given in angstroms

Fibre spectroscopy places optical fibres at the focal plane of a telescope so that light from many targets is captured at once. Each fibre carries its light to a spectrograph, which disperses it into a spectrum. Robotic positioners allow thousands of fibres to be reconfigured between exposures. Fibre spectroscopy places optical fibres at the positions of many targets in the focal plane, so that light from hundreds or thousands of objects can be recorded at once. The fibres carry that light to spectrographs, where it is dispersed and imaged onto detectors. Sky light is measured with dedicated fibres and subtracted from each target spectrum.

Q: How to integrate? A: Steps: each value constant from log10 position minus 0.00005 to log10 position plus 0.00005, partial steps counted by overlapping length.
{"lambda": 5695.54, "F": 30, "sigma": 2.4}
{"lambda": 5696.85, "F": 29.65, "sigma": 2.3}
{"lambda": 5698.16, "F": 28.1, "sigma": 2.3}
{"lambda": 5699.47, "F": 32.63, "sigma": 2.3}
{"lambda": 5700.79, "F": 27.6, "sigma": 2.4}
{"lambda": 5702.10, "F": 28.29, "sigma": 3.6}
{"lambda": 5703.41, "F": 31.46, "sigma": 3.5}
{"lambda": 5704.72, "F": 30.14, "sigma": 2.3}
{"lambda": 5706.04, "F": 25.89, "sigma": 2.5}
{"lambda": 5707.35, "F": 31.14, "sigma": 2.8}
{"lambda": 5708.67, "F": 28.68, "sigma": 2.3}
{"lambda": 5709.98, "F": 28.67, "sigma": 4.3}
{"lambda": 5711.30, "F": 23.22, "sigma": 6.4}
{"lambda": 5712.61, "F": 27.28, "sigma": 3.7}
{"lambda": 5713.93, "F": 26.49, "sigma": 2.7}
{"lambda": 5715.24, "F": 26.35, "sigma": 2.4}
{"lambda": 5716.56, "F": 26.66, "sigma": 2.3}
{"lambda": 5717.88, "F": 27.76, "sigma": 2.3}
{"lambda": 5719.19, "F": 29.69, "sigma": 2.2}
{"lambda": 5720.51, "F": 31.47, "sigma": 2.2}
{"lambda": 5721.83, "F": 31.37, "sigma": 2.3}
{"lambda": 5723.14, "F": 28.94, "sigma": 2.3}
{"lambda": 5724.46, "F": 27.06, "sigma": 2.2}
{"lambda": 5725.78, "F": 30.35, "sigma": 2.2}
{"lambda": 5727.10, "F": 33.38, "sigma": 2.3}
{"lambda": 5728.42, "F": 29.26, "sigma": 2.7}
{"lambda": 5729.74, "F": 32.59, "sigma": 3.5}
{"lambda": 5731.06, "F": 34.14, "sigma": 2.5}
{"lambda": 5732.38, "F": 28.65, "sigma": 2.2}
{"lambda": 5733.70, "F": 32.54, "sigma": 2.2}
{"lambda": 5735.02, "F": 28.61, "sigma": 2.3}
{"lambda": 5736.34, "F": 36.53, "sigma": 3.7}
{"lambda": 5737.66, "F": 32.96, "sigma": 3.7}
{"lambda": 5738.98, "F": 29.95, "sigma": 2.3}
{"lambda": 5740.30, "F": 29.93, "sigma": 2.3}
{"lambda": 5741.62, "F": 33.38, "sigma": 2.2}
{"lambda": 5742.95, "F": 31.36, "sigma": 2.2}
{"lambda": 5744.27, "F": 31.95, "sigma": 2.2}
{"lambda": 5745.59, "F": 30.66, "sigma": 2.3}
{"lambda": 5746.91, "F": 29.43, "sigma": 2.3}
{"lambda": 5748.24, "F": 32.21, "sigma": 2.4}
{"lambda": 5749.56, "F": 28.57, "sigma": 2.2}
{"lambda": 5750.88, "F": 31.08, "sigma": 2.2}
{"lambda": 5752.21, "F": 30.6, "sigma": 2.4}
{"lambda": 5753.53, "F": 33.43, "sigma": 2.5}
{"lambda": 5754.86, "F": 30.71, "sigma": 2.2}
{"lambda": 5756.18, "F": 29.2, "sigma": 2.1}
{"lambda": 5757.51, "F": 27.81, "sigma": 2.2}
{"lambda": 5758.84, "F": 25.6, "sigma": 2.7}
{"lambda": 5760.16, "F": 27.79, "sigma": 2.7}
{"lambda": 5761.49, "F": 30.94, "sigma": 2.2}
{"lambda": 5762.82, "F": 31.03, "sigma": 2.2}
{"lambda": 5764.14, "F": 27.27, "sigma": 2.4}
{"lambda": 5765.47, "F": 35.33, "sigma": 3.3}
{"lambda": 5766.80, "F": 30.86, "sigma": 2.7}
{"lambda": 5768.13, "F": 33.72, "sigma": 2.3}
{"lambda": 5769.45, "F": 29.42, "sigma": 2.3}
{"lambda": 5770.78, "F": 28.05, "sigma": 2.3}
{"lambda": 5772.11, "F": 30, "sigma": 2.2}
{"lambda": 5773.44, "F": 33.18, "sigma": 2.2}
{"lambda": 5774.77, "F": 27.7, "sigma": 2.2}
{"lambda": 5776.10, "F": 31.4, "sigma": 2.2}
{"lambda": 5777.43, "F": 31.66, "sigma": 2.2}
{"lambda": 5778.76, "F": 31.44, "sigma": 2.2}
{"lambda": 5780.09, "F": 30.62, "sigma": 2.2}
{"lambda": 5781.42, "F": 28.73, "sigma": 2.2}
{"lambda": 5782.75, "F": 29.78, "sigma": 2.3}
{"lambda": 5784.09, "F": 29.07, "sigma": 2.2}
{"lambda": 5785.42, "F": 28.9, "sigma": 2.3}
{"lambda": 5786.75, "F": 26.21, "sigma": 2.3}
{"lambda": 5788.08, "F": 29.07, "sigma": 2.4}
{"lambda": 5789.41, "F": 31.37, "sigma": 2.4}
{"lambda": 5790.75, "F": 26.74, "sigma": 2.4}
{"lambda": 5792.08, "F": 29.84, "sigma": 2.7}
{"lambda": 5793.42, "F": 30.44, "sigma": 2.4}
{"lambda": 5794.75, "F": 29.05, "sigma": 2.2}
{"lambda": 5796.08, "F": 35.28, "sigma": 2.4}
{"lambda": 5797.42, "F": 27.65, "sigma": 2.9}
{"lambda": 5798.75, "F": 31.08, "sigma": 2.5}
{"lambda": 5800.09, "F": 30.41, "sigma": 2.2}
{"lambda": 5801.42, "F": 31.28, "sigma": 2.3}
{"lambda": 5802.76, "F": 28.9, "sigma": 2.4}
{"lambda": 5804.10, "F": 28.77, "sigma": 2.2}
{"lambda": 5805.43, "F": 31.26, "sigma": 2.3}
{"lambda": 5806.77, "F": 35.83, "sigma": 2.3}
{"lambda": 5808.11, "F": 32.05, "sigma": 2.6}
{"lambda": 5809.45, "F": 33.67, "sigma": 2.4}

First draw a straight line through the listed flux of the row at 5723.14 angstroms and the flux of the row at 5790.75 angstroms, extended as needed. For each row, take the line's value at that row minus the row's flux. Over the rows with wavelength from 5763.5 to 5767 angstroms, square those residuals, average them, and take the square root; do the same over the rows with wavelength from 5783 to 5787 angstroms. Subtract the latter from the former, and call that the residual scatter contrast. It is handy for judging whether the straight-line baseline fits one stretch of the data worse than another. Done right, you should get 3.2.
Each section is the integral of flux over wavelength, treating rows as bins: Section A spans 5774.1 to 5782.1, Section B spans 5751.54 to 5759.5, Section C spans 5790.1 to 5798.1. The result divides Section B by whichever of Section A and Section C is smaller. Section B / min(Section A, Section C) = 0.98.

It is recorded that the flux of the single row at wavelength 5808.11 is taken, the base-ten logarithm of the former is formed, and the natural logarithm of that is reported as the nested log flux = 0.409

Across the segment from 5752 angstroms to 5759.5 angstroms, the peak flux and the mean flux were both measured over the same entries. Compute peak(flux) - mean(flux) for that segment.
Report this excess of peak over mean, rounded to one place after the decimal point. 3.9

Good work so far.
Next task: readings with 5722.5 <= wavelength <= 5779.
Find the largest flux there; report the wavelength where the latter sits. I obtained 5736.34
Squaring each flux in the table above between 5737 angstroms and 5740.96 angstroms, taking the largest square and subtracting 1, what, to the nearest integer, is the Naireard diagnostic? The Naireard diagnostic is 1085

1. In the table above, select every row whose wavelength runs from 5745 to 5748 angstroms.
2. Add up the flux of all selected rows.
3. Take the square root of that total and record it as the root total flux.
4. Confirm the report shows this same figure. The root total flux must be 7.75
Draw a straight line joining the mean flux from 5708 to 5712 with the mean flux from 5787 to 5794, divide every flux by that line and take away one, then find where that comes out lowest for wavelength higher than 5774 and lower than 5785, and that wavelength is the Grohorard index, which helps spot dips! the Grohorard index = 5774.77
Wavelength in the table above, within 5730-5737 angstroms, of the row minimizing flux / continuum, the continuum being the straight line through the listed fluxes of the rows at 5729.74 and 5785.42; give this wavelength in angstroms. 5732.38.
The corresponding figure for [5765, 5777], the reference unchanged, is 5774.77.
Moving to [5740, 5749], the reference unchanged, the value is 5746.91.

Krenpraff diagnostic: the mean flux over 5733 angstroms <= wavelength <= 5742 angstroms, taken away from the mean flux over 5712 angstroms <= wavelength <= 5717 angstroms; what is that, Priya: -5.3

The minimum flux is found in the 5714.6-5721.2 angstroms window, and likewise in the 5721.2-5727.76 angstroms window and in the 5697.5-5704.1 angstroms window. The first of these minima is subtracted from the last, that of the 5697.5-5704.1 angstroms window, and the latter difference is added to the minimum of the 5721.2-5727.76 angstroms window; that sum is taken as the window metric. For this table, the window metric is 28.3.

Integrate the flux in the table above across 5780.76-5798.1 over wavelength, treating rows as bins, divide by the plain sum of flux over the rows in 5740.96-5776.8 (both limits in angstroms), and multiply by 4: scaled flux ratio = 2.5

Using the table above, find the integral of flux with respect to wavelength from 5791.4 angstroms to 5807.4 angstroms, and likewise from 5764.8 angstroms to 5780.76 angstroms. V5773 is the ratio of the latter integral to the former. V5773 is 1.01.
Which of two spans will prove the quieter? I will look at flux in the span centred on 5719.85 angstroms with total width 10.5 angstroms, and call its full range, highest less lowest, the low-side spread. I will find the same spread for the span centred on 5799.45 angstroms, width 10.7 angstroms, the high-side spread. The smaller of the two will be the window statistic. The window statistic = 5.1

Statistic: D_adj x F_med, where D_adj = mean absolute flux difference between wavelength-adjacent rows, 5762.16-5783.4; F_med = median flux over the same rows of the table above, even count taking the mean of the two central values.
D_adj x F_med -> 89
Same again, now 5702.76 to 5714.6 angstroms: 85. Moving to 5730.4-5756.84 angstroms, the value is 86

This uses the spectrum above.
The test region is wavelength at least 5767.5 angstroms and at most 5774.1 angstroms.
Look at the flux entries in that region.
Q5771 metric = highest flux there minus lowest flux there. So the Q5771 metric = 5.7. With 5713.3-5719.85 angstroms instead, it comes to 3.3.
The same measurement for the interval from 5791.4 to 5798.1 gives 7.6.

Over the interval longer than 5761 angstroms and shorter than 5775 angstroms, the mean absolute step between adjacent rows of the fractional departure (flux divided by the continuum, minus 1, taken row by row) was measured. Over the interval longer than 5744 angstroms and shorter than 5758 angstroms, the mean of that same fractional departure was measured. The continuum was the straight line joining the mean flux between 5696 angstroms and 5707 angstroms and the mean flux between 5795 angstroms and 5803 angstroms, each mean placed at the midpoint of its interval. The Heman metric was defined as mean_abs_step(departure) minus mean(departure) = 0.10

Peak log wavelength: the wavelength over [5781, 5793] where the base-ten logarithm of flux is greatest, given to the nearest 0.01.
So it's 5789.41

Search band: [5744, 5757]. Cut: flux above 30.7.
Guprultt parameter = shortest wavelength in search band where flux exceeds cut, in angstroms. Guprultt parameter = 5744.27 angstroms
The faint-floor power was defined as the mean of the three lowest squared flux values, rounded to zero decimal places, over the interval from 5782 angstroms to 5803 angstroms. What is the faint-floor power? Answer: 722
